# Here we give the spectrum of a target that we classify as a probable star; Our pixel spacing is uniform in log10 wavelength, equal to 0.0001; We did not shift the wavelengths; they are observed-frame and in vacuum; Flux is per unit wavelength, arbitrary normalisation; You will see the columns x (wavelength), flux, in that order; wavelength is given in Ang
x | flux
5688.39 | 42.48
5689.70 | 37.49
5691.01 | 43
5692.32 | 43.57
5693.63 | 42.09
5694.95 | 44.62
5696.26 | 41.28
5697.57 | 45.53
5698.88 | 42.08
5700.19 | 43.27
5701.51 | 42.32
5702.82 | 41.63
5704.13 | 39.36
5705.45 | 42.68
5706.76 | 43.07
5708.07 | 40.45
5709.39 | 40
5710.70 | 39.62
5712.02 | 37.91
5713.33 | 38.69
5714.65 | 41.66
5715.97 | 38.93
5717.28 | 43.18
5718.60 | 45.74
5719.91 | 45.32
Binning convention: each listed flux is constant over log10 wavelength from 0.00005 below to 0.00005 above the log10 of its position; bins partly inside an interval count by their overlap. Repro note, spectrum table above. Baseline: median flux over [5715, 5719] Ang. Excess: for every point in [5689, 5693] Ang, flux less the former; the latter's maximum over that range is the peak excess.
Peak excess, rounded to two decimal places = 0.39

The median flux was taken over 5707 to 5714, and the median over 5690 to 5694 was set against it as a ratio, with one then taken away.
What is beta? 0.085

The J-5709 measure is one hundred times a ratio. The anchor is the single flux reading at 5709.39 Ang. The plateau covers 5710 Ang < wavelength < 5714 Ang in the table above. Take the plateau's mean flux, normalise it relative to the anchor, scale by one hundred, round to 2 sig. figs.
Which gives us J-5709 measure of 97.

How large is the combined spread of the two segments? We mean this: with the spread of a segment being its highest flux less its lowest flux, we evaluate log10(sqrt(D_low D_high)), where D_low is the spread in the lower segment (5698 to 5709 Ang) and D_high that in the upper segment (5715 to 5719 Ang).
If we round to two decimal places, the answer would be 0.71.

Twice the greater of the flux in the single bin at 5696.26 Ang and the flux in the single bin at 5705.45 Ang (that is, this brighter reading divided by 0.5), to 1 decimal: 85.4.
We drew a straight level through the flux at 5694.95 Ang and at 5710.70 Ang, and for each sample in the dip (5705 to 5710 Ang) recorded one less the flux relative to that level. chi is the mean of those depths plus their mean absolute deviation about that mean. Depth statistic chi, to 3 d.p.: 0.001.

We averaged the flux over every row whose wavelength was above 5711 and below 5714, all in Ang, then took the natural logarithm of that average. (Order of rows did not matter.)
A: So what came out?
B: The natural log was 3.65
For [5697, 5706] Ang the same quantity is 3.75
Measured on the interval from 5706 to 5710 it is 3.72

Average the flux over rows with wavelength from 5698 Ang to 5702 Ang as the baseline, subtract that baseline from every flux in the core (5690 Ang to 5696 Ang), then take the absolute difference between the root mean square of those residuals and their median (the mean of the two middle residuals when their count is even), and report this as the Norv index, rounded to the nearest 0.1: 0.5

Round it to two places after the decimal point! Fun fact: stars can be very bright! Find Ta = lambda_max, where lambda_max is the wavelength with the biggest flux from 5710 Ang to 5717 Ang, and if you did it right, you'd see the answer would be 5714.65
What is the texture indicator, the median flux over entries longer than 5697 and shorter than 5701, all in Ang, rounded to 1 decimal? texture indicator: 43.3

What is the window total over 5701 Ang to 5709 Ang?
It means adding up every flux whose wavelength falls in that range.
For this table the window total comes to 250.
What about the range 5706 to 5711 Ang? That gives 163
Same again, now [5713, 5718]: 162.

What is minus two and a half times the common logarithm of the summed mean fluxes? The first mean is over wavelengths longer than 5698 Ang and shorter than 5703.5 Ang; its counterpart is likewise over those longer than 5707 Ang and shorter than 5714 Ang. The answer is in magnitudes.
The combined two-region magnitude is -4.78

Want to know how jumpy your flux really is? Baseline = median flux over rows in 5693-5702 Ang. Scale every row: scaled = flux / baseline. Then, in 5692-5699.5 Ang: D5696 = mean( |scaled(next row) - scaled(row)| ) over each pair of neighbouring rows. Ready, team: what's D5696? 0.071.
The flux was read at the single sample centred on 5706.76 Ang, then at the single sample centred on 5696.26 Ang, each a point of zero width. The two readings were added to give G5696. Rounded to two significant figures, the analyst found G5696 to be 84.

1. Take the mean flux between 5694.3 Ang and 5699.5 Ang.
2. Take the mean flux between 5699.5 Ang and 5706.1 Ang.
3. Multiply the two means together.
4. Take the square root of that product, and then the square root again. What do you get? 6.53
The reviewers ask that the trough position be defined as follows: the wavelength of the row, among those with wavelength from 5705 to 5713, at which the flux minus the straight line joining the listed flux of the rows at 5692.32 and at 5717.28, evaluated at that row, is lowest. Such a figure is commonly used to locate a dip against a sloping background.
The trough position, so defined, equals 5712.02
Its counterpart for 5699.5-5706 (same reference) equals 5704.13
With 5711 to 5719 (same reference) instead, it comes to 5712.02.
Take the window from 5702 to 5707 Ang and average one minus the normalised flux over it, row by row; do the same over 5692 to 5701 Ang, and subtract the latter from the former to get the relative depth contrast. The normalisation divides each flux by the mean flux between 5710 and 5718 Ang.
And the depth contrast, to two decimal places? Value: 0.04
